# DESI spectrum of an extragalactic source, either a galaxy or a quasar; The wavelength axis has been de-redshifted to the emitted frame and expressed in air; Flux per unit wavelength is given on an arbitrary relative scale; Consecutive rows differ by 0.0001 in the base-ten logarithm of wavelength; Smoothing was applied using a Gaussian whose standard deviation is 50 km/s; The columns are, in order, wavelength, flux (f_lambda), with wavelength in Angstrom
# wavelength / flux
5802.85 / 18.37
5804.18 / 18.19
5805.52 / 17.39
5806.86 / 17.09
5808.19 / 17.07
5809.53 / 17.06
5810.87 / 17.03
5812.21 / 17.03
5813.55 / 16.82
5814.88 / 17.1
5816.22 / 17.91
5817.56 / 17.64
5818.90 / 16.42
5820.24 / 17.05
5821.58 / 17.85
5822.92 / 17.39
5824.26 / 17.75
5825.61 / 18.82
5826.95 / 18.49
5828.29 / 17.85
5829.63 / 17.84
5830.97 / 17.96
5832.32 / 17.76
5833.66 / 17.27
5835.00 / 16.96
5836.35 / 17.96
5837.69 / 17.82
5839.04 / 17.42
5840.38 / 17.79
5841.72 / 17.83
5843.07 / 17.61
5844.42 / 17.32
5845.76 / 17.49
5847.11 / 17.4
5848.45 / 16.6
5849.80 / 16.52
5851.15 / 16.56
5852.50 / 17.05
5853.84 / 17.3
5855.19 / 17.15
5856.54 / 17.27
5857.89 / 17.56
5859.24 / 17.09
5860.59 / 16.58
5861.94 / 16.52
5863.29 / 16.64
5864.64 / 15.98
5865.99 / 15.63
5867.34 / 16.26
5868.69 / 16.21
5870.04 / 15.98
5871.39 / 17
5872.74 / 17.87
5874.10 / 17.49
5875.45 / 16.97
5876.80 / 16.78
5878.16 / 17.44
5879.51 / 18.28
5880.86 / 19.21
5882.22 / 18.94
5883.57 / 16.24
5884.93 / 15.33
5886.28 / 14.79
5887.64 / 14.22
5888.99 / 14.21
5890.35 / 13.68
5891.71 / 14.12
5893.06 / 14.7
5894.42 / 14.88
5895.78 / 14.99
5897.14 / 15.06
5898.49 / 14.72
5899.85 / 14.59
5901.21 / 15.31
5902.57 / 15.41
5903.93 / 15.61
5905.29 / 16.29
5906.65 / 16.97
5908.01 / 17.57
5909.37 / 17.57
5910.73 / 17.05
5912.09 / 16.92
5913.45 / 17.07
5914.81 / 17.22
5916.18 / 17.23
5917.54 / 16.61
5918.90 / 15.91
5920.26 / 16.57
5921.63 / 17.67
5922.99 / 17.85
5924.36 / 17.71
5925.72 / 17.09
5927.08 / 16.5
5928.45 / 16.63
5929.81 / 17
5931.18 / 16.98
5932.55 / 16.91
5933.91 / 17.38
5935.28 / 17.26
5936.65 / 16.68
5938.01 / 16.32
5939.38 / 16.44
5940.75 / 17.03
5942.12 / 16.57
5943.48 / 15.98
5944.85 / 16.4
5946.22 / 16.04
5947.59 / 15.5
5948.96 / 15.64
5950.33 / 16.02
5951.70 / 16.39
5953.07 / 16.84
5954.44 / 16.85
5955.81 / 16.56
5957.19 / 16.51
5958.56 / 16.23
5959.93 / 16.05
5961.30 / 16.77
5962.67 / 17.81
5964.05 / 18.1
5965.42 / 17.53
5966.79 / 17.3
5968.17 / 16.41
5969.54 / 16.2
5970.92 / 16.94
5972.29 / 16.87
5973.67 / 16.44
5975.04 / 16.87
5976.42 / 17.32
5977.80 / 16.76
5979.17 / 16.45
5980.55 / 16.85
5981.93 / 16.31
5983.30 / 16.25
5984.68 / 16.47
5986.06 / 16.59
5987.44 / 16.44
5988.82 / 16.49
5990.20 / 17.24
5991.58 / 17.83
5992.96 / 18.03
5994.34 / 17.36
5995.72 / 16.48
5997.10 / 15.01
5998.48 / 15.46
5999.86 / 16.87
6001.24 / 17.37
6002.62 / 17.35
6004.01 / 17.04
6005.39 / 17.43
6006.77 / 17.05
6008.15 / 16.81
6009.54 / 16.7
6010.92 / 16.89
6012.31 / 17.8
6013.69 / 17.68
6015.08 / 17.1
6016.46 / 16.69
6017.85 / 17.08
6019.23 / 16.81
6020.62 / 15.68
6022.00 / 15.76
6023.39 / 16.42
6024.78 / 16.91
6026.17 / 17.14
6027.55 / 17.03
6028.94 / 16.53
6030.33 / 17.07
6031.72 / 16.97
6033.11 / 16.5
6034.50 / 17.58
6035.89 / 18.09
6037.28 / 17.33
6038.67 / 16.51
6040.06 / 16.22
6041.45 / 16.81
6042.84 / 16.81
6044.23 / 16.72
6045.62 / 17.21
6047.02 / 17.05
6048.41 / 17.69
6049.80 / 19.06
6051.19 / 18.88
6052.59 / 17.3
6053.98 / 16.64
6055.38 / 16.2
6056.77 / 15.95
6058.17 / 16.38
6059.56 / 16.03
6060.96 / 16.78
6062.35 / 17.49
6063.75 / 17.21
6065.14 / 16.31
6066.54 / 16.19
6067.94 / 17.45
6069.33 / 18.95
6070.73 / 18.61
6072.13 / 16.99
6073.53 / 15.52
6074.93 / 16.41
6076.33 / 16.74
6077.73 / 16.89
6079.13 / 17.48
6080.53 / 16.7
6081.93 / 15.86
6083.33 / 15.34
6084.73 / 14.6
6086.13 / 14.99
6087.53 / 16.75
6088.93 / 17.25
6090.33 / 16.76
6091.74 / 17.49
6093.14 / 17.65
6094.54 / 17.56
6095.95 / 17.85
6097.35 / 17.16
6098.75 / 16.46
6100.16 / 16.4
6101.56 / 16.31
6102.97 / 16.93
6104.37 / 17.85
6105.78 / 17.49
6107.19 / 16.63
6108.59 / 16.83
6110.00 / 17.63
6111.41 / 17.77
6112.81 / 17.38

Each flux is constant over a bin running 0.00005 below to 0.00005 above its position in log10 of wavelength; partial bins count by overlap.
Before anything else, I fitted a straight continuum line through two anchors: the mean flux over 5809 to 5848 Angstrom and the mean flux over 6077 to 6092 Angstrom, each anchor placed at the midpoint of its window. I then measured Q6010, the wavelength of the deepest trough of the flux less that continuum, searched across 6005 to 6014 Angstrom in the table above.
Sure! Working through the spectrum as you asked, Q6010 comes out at 6009.54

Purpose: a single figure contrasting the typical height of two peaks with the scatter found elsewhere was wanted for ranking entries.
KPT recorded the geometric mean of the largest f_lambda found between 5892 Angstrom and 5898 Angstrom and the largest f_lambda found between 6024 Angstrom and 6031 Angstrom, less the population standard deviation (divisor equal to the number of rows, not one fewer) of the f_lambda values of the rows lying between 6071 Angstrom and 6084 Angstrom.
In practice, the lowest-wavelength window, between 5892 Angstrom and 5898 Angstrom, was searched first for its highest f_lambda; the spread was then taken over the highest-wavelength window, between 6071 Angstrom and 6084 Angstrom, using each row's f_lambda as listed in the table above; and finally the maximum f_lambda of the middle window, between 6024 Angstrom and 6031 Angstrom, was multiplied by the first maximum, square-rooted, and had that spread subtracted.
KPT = 15.4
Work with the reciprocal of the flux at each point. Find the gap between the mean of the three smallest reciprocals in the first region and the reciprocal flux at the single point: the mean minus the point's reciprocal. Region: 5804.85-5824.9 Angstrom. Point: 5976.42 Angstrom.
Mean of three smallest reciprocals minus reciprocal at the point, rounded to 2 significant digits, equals -0.0017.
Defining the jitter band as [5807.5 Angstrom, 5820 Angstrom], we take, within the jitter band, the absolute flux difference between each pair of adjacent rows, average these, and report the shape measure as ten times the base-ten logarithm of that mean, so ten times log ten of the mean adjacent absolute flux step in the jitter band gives -4.5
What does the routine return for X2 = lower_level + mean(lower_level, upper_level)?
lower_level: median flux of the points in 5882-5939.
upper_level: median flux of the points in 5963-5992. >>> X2 33.3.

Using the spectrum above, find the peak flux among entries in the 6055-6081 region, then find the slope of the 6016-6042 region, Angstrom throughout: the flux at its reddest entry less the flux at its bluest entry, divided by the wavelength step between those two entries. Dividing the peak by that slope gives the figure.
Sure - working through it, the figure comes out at 3946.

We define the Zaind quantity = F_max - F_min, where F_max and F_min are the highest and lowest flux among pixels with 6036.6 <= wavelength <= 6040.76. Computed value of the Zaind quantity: 1.1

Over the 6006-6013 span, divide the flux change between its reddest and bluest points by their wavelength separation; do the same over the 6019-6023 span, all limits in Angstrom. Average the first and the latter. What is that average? -0.12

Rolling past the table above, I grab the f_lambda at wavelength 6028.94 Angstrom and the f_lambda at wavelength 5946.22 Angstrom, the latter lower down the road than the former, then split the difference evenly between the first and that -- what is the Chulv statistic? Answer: 16.3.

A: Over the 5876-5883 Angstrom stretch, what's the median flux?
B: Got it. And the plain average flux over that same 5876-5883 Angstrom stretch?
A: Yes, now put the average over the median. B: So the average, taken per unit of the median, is 0.99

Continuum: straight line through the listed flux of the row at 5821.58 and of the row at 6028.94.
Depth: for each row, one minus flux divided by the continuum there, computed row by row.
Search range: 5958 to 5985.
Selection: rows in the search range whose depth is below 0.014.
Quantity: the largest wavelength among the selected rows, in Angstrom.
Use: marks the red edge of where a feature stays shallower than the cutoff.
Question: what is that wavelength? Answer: 5980.55 Angstrom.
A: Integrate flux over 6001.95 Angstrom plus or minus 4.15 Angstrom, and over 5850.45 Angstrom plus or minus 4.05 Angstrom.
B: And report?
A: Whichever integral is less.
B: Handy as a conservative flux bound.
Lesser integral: 137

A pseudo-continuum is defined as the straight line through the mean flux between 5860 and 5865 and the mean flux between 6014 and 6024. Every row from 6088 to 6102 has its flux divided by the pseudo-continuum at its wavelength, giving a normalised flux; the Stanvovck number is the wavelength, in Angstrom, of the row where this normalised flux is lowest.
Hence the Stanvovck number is 6101.56 Angstrom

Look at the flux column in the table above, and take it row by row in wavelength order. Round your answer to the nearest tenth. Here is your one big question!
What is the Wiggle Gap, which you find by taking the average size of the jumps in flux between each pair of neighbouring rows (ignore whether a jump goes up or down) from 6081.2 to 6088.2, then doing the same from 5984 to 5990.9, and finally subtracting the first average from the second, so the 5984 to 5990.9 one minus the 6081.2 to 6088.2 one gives -0.6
